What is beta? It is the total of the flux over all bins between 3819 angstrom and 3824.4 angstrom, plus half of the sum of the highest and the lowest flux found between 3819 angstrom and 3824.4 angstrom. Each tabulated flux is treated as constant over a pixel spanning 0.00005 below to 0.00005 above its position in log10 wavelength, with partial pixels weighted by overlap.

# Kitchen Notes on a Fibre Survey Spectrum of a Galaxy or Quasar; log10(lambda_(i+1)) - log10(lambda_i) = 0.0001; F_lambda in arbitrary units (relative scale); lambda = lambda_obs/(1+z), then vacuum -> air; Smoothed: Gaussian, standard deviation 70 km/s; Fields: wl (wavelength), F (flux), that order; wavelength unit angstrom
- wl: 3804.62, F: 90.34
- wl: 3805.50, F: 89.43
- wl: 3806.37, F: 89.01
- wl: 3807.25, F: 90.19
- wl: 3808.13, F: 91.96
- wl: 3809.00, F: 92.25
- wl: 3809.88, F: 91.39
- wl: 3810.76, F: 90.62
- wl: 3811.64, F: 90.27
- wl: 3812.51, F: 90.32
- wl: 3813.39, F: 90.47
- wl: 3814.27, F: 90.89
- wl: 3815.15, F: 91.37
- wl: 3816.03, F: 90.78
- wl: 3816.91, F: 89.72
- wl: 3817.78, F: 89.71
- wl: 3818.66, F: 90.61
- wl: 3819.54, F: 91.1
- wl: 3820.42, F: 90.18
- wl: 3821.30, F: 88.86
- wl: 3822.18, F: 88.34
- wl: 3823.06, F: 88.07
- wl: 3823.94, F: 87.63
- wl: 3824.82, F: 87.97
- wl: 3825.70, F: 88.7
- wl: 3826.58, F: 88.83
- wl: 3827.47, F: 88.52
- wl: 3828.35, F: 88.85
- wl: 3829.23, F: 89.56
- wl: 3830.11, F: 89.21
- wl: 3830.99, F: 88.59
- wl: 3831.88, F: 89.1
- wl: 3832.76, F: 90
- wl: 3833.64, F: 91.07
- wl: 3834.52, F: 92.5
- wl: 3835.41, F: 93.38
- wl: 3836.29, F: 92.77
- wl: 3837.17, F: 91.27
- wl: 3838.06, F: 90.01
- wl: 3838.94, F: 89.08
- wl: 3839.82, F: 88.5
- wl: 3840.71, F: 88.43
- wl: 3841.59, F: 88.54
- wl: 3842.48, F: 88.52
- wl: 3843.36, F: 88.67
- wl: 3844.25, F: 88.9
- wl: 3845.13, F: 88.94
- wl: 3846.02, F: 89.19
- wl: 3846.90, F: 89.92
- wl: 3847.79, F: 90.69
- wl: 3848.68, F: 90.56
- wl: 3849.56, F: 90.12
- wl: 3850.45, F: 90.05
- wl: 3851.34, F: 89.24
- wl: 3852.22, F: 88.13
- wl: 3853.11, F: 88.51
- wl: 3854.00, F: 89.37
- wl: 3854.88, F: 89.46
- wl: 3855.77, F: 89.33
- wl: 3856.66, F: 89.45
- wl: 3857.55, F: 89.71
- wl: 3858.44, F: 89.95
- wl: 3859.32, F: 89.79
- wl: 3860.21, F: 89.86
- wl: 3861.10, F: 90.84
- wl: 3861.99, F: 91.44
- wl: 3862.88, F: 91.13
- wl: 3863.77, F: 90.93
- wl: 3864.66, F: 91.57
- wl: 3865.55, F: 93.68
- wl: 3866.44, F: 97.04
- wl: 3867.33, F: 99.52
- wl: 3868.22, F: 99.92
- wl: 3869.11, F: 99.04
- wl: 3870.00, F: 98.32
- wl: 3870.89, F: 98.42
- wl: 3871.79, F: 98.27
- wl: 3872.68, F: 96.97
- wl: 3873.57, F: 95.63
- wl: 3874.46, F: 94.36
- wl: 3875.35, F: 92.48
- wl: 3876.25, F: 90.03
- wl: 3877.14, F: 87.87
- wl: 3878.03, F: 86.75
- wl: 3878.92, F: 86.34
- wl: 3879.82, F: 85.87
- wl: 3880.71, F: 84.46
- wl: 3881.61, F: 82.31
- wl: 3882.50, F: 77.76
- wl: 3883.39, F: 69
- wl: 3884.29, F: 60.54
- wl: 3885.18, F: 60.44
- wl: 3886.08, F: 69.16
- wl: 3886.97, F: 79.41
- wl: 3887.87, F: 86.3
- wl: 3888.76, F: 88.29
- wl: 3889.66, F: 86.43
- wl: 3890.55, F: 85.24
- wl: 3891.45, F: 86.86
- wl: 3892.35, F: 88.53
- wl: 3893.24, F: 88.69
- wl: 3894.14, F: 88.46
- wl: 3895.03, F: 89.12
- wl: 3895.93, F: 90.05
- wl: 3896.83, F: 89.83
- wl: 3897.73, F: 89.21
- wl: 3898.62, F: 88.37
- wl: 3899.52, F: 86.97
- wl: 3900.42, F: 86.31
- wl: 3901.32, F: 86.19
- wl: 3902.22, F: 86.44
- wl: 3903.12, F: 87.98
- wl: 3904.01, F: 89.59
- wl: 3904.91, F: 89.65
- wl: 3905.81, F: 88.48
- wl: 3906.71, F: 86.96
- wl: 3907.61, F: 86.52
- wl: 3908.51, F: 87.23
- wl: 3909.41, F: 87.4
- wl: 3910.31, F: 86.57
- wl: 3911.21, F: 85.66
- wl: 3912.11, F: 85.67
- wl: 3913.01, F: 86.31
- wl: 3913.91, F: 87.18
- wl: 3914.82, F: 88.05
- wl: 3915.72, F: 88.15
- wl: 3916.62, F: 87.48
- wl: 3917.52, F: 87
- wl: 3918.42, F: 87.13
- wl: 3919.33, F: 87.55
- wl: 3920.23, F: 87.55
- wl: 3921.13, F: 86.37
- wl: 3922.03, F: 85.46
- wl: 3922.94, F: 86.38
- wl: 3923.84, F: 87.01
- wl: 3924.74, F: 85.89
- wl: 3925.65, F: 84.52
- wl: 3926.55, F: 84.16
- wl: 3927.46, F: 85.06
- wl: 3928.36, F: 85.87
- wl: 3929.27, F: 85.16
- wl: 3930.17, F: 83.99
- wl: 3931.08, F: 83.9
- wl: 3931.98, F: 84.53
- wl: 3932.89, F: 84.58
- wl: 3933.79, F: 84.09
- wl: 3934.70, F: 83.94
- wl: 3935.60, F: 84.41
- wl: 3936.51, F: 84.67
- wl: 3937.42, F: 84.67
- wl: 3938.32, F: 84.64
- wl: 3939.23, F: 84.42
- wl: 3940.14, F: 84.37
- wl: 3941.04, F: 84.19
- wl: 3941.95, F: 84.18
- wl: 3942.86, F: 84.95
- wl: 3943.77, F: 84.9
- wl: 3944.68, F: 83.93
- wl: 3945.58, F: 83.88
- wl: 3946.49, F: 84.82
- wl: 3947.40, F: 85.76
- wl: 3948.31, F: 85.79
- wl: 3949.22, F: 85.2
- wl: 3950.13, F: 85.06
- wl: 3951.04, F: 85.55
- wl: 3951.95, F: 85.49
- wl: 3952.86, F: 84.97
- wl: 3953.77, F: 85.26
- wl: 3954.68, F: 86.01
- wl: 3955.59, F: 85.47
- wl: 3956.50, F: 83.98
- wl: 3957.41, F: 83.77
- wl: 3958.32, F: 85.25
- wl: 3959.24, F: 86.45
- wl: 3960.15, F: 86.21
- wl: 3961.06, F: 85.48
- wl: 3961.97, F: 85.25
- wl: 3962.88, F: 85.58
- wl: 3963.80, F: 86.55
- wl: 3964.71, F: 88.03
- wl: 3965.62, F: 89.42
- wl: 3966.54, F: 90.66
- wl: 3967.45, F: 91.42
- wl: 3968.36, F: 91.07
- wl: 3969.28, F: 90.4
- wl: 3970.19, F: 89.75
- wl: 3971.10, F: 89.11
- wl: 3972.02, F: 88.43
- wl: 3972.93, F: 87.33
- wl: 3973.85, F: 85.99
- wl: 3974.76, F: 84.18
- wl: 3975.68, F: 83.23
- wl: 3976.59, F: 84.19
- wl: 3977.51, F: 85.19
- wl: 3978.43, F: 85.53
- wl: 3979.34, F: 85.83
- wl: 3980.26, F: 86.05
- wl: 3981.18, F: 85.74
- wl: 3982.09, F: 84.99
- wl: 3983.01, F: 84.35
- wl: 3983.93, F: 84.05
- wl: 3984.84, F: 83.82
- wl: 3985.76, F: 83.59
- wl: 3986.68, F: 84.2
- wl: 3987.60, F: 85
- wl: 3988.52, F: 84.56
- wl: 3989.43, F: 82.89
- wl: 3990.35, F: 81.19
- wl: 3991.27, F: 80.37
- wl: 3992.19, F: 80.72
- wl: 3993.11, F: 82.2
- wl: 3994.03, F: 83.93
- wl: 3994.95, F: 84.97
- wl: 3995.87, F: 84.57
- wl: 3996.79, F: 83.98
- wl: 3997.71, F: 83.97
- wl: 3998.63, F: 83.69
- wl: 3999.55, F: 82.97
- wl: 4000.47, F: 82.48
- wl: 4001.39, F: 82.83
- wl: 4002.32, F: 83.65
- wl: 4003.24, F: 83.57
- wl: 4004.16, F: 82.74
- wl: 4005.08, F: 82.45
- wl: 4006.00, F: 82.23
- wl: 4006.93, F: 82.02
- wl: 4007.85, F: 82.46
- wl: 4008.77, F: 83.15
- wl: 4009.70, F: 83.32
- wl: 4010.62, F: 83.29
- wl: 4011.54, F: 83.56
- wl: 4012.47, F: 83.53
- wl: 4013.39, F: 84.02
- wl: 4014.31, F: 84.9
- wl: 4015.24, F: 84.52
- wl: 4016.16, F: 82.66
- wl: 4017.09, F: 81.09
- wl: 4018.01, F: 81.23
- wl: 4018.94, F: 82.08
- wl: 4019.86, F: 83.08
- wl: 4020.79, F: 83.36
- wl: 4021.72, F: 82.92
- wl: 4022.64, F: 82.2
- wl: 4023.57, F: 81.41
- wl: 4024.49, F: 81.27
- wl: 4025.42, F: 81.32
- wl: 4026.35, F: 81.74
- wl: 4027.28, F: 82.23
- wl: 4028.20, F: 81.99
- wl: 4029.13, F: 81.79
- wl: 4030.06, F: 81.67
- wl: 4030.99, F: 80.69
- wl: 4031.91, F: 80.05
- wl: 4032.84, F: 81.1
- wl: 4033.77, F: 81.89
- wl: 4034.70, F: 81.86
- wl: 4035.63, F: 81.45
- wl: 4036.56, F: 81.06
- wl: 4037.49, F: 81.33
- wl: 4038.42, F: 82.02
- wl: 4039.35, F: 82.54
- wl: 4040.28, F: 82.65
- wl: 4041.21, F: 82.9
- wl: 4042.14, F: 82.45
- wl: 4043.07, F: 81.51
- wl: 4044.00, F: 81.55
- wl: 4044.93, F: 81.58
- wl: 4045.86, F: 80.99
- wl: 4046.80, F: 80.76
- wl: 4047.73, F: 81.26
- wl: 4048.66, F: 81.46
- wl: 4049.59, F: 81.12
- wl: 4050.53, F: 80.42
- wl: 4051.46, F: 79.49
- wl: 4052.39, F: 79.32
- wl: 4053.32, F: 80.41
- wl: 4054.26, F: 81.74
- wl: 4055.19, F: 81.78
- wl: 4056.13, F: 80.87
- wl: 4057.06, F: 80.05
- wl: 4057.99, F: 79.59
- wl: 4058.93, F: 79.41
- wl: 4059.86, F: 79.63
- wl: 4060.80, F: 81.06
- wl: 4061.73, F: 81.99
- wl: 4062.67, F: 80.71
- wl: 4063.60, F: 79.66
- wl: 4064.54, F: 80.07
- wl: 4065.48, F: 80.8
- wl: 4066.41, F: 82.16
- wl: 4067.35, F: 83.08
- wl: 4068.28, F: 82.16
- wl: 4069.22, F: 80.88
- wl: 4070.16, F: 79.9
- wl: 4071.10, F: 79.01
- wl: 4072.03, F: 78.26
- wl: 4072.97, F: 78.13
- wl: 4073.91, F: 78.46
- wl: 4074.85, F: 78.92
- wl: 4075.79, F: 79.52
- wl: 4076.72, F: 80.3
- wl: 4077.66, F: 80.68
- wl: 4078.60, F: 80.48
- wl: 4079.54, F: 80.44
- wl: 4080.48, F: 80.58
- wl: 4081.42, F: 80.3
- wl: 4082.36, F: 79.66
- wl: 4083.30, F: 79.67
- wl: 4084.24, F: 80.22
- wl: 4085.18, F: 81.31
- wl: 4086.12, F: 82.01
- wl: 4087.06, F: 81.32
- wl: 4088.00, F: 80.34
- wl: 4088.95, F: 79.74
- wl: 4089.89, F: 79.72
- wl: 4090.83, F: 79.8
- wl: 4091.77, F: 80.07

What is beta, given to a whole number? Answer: 624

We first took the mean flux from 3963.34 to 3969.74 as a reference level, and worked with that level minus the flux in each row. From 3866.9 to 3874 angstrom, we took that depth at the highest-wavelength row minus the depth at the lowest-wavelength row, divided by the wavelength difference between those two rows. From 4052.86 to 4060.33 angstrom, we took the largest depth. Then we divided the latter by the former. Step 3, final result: 16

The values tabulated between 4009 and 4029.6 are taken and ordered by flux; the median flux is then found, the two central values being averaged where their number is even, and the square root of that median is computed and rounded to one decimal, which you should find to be 9.1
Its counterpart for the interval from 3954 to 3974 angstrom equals 9.3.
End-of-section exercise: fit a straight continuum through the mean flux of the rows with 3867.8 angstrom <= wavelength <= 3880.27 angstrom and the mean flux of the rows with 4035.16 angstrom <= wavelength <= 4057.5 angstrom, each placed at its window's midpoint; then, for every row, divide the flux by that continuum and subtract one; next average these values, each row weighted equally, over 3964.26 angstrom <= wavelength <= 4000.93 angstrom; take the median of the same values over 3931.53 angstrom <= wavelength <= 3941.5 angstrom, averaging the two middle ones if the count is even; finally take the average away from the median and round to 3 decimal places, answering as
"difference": -0.046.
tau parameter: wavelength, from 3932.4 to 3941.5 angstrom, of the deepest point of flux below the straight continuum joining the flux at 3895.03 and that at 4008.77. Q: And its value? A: 3934.70 angstrom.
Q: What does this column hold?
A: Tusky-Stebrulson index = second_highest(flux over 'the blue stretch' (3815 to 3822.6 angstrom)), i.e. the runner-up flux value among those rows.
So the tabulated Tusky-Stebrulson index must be 91.1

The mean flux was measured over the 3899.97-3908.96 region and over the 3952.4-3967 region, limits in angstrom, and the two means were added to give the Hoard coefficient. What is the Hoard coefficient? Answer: 174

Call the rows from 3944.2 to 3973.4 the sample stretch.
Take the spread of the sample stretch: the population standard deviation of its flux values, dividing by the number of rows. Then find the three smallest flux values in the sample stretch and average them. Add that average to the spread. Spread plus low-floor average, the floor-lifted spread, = 86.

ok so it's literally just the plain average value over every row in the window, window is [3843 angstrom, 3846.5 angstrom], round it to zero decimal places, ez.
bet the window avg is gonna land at 89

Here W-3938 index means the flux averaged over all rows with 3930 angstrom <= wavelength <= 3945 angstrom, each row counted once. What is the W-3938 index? 84.4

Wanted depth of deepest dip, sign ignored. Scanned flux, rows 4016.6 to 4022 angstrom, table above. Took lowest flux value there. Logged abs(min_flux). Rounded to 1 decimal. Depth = 81.1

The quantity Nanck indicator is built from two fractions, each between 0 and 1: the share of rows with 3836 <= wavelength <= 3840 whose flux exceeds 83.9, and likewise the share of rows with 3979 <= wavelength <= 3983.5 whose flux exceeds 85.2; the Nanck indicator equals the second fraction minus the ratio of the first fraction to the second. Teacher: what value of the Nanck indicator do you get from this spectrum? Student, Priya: -1.1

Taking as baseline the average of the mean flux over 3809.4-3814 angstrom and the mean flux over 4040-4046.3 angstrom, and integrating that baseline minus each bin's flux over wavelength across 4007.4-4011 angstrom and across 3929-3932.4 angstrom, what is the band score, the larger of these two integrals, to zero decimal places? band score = 12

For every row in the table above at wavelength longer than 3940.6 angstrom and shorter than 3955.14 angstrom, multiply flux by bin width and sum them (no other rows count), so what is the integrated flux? 1236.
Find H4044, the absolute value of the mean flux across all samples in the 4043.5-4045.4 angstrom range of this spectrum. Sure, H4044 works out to 82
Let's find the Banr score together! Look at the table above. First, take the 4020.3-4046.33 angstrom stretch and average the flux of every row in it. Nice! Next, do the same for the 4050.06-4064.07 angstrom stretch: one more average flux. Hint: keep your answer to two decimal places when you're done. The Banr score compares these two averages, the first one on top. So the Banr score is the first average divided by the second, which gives 1.02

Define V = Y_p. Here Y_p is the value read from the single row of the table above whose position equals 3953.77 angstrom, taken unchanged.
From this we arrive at 85.26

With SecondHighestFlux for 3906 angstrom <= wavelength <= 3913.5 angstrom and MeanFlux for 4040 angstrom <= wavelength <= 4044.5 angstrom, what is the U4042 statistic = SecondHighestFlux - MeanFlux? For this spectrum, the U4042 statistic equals 5.0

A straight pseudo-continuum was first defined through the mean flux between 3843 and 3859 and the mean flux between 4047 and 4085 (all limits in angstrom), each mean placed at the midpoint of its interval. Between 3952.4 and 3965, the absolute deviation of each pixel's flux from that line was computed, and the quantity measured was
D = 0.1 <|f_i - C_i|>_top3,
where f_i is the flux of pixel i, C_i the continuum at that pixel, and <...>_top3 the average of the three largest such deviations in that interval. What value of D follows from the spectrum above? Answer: 0.23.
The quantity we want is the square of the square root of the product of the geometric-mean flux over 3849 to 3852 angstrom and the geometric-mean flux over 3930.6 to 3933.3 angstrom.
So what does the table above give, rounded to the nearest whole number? 7574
